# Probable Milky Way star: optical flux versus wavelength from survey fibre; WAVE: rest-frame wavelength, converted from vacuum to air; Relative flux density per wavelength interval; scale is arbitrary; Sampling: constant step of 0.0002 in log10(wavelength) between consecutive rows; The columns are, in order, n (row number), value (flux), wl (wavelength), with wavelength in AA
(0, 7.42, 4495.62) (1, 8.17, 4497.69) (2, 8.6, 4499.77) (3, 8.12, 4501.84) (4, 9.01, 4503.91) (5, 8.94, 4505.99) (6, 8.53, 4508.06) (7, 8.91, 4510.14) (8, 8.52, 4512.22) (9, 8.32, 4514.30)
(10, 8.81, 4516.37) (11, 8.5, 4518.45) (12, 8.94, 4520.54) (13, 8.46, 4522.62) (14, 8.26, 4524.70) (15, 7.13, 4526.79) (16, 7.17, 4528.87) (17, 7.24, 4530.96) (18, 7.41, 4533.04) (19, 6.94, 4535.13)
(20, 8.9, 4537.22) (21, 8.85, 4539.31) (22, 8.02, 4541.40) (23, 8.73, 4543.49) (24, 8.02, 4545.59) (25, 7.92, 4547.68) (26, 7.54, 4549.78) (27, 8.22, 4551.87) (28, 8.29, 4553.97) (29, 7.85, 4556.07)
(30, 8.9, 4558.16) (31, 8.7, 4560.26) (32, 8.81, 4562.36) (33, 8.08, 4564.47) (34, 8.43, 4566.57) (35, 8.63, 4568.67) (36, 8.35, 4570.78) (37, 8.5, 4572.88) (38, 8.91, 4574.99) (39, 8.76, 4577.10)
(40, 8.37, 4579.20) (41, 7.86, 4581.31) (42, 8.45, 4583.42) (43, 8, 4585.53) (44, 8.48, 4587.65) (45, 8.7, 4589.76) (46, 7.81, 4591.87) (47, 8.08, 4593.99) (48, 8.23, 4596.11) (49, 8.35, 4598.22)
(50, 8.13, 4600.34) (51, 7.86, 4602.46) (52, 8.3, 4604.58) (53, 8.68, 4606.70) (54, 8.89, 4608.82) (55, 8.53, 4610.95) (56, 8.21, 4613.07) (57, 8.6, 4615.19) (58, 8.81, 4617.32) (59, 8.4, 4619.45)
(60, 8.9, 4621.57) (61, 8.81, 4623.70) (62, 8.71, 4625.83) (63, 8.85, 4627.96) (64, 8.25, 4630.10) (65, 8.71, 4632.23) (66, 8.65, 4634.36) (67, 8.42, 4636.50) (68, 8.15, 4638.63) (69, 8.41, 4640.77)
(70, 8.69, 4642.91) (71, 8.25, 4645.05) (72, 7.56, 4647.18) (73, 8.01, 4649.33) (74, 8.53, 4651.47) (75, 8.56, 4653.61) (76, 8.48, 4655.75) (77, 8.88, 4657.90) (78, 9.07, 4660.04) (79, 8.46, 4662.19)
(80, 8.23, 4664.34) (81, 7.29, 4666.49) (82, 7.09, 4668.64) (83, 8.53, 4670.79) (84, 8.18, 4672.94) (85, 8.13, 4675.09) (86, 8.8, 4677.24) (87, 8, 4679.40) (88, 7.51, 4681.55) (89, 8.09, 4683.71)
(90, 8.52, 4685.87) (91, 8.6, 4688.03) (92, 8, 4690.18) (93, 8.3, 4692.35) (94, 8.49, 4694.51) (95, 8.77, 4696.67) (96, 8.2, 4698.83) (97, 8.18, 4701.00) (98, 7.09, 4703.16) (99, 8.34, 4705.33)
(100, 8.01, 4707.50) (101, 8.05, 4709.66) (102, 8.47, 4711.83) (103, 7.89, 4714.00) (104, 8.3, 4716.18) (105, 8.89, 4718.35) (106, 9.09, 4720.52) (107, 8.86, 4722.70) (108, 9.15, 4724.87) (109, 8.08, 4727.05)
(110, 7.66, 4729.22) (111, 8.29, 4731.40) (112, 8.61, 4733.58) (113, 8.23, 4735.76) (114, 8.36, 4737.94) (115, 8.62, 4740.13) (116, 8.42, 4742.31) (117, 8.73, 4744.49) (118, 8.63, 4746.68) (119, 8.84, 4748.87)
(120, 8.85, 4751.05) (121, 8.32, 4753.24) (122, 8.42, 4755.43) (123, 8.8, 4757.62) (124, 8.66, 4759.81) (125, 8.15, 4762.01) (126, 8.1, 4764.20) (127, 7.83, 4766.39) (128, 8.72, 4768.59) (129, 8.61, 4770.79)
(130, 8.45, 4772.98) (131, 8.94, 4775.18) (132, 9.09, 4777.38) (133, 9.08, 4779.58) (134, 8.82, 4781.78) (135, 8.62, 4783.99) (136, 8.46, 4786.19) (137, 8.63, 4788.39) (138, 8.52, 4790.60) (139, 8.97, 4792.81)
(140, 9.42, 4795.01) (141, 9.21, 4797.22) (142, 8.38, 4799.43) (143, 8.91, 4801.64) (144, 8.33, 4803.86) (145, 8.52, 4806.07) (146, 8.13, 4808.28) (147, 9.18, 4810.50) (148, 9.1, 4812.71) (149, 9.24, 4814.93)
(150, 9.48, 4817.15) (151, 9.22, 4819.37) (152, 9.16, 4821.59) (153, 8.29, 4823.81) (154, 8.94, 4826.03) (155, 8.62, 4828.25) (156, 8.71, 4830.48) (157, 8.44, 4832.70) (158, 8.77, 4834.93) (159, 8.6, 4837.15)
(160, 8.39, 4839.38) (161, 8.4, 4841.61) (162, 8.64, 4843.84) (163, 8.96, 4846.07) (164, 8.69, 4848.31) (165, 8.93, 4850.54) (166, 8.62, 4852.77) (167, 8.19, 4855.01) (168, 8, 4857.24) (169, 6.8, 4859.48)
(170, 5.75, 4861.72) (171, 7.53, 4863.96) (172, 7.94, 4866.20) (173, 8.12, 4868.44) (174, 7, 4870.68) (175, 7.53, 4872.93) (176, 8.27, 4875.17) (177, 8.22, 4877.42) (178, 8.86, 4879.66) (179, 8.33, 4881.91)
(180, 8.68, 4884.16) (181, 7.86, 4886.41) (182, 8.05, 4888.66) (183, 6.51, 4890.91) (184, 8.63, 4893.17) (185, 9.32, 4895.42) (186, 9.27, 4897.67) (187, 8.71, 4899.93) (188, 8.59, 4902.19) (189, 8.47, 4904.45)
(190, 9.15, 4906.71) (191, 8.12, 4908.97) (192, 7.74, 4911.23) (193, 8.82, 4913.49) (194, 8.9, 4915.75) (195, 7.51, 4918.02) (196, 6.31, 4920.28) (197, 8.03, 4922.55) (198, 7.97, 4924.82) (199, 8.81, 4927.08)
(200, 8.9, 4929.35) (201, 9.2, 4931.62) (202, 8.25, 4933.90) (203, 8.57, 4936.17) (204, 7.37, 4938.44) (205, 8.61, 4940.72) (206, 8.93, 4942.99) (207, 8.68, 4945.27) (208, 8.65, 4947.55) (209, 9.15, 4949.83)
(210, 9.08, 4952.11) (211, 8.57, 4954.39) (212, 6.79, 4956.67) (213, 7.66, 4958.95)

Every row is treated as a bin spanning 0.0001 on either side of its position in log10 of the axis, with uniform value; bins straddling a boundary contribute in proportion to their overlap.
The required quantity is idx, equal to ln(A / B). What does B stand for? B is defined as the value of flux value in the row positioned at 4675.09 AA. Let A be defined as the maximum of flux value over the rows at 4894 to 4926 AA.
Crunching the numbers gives 0.14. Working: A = 9.32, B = 8.13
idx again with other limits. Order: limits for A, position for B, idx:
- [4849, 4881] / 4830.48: 0.02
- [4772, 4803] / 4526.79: 0.28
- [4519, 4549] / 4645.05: 0.08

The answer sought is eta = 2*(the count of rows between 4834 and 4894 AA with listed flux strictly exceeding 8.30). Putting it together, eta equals 26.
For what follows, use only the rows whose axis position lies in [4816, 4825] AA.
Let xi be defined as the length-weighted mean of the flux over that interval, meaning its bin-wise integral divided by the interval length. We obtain 9.04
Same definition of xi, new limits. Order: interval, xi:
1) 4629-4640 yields 8.43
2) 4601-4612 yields 8.44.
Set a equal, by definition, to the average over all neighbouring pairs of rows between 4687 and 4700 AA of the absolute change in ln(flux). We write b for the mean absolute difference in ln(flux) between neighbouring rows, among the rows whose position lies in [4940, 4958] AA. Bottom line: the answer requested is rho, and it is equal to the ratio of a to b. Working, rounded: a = 0.0463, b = 0.060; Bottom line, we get 0.77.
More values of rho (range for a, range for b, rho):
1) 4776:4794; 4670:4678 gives 0.53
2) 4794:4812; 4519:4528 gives 0.83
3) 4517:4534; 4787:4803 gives 0.93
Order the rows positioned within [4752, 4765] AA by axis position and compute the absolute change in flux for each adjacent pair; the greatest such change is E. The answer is 0.51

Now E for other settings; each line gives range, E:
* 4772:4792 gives 0.49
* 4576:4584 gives 0.59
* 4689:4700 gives 0.57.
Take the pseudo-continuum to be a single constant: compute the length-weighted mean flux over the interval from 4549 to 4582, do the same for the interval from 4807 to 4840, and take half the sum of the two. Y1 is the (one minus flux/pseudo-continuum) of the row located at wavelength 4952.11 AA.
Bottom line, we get -0.05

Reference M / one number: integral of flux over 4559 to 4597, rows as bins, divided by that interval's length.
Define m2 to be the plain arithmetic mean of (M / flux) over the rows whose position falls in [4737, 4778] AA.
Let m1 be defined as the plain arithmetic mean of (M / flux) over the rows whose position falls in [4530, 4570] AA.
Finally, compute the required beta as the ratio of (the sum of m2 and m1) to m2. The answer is 2.05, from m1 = 1.03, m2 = 0.98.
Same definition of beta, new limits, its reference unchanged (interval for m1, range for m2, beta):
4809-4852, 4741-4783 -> 1.97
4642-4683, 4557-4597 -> 2.03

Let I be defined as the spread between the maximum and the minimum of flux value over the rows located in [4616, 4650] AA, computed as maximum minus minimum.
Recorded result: 1.3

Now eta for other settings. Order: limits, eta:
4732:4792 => 46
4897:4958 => 36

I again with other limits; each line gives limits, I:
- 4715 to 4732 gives 1.5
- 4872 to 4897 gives 2.8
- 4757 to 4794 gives 1.3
